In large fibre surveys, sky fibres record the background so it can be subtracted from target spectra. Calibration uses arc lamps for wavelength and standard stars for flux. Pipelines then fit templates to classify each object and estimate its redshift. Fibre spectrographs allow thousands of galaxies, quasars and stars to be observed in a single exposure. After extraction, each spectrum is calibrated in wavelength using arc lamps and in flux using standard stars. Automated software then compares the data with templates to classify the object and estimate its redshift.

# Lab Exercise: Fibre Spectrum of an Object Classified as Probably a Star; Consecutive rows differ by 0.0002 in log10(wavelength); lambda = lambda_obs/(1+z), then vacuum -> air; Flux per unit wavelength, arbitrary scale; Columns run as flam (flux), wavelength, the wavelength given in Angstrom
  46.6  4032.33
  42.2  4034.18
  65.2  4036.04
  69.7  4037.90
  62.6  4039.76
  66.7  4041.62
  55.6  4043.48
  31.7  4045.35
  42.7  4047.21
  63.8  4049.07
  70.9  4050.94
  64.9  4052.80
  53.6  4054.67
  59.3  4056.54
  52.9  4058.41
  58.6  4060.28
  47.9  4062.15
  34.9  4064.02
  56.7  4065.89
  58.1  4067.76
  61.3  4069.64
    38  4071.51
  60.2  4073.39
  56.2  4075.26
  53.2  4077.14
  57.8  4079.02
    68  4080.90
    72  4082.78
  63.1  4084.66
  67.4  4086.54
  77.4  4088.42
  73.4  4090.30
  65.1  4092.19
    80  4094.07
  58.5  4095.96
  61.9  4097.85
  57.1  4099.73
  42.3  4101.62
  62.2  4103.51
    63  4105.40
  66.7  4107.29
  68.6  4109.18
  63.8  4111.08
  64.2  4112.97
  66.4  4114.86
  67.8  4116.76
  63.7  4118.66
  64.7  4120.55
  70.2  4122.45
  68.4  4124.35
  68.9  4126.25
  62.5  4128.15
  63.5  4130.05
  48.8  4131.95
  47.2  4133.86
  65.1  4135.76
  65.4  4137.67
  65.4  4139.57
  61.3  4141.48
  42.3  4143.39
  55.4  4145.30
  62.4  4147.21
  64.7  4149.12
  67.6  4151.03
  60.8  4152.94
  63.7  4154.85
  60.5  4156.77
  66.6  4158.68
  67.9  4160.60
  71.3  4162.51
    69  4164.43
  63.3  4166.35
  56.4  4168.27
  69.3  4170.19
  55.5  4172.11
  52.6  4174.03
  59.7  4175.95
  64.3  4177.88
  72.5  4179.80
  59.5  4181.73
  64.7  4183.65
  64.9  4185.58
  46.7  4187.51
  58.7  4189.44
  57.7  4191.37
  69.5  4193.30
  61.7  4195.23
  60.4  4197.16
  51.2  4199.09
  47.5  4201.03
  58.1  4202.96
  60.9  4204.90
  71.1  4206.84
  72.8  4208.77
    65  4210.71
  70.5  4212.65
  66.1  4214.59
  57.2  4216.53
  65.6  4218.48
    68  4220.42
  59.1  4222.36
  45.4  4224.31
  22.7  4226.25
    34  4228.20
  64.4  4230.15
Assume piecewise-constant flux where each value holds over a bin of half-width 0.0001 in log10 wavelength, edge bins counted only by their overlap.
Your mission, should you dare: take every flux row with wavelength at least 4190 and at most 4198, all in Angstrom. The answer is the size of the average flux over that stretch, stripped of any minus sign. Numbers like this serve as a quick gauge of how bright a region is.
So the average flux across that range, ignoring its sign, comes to 62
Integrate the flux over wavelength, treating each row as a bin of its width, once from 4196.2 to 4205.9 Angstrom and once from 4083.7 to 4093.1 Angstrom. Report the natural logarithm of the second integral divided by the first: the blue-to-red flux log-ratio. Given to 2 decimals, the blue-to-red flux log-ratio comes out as 0.19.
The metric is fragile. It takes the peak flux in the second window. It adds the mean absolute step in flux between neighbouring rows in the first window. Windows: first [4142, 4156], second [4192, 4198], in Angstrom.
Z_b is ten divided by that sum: 0.133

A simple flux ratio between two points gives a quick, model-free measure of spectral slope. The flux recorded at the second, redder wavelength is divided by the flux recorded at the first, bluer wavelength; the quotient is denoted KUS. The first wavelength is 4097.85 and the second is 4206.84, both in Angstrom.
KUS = 1.15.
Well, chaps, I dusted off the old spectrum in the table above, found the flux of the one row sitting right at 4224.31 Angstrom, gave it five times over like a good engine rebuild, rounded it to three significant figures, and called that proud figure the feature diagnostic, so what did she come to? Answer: 227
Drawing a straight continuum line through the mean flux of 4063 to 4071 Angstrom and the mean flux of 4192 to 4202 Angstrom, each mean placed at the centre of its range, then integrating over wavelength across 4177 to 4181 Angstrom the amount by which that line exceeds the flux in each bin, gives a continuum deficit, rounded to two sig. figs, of -43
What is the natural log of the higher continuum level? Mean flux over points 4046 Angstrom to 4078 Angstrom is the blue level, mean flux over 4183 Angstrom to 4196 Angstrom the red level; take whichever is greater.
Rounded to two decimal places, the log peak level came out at 4.10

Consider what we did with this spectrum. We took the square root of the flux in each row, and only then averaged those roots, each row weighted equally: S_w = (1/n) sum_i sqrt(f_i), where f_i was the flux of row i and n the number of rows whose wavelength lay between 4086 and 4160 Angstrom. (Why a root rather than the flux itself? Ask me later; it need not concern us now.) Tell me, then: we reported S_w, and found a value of 7.93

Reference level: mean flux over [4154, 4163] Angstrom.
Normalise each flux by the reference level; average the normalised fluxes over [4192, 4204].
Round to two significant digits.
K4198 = 0.88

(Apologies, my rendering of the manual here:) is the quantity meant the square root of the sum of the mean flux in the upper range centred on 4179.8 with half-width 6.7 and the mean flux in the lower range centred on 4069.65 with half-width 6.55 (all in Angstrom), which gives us 10.7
